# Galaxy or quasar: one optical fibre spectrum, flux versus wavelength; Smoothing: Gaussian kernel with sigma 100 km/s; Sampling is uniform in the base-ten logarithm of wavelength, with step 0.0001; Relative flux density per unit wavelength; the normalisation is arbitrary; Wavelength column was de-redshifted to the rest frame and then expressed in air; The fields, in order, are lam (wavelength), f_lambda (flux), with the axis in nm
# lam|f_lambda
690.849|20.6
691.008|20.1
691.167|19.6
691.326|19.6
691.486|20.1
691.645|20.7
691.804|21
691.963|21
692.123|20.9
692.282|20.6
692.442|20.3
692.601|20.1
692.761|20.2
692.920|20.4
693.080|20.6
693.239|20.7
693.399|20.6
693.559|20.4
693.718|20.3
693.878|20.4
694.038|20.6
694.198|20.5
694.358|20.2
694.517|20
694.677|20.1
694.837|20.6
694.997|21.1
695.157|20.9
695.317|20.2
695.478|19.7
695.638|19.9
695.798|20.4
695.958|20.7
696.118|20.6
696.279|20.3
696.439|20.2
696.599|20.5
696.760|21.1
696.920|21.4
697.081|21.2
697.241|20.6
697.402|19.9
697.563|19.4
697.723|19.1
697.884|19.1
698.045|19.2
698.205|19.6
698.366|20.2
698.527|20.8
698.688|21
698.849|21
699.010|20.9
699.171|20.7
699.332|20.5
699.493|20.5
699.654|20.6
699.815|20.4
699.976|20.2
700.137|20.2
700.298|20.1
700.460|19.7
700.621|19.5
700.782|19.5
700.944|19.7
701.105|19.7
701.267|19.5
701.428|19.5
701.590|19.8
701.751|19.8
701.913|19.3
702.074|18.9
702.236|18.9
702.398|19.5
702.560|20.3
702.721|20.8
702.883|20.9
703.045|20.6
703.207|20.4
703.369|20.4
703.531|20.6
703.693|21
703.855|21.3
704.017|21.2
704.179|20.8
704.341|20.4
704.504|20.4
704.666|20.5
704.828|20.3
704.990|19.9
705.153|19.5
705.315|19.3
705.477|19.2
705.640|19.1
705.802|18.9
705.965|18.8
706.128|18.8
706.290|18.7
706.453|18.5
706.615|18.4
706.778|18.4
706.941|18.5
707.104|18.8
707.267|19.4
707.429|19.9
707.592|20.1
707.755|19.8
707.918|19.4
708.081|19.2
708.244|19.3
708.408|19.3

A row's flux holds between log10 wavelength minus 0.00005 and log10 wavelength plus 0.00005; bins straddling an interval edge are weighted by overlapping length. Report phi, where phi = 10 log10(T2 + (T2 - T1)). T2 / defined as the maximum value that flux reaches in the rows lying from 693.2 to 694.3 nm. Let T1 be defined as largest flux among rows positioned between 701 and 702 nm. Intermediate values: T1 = 19.8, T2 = 20.7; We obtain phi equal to 13.3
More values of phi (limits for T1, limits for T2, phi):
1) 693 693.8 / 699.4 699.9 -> 13.1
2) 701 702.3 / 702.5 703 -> 13.4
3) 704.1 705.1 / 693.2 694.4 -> 13.1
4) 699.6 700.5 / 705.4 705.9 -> 12.5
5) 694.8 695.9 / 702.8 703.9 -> 13.3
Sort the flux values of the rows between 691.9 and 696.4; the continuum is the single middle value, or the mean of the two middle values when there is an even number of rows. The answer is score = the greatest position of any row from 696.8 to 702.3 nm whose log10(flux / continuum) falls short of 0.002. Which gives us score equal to 702.236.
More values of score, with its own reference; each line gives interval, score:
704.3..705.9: 705.802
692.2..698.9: 698.366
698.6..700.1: 699.976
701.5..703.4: 703.369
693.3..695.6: 695.478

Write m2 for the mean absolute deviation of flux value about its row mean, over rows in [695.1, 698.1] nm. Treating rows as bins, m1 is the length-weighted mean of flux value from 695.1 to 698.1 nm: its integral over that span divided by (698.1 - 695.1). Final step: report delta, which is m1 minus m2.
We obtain 19.7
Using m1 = 20.2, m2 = 0.57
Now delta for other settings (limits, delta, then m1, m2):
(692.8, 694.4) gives 20.3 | 20.5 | 0.13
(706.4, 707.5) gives 18.4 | 18.9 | 0.46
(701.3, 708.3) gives 19.0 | 19.7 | 0.71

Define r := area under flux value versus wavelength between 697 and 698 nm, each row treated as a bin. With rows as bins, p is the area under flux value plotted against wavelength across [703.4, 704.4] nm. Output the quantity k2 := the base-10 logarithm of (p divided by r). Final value 0.02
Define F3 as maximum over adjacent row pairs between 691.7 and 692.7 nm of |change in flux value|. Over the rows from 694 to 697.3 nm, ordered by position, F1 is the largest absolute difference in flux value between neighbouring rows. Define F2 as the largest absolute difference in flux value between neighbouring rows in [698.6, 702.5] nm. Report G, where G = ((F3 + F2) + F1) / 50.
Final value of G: 0.0320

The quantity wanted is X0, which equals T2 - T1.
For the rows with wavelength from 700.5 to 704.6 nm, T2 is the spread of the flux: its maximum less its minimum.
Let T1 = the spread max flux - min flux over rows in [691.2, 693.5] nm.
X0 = 1.0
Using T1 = 1.40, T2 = 2.4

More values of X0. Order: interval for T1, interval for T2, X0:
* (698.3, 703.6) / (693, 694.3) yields -1.7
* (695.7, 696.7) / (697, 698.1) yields 1.6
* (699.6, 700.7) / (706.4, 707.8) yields 0.6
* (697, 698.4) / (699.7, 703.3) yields -0.1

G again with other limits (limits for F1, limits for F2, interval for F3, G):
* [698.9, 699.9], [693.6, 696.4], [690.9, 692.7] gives 0.0300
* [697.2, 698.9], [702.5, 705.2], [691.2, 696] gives 0.0380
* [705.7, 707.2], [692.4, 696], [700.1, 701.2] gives 0.0280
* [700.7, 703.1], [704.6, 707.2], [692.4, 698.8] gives 0.0380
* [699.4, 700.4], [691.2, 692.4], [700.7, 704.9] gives 0.0320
